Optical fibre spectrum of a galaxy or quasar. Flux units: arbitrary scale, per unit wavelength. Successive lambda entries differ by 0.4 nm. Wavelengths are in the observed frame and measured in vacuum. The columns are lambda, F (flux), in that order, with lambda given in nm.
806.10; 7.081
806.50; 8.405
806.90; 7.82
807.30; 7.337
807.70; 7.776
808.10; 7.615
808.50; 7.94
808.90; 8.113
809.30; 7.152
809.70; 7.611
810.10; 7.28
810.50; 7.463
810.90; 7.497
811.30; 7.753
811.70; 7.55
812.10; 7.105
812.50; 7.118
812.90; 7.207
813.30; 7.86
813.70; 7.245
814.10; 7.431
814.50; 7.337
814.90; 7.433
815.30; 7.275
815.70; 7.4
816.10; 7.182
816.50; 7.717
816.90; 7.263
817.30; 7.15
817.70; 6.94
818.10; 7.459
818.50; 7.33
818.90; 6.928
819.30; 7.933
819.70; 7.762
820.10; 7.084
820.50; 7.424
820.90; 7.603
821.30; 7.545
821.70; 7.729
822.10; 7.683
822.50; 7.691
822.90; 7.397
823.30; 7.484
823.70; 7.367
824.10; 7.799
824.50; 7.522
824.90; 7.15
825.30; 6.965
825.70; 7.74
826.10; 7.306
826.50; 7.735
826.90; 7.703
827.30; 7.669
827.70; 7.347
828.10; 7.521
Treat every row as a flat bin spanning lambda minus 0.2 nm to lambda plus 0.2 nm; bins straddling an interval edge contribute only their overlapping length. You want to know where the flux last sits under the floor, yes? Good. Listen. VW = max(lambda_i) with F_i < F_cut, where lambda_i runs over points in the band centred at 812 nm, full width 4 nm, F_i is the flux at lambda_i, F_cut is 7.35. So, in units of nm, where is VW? 813.70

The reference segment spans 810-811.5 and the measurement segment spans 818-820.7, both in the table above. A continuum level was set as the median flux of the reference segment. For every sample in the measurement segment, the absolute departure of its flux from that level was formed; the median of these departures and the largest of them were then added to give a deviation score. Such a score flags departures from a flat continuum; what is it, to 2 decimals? 0.83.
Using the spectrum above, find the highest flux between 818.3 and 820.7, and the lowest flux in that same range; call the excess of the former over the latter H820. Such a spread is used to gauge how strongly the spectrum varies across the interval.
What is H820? 1.0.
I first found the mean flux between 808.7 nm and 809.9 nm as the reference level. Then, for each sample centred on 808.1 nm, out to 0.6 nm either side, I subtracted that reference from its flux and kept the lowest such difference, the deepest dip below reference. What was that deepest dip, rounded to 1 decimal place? 0.0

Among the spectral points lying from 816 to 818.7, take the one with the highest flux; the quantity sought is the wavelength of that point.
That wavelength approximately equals 816.50 nm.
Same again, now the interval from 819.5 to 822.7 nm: 819.70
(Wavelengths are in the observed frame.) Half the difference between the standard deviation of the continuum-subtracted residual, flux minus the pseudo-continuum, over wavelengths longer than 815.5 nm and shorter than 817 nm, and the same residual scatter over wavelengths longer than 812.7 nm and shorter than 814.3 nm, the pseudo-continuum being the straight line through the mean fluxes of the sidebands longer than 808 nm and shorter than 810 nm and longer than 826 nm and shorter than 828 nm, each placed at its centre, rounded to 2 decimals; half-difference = -0.03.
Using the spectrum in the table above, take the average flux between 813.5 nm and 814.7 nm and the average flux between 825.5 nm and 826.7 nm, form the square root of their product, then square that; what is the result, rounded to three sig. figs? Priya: 55.7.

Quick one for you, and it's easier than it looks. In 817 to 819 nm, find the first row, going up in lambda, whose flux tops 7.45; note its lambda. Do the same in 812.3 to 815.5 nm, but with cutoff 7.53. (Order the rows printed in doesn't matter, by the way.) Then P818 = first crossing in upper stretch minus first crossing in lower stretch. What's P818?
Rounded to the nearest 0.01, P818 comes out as 4.80 nm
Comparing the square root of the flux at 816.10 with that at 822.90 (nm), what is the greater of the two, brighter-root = 2.72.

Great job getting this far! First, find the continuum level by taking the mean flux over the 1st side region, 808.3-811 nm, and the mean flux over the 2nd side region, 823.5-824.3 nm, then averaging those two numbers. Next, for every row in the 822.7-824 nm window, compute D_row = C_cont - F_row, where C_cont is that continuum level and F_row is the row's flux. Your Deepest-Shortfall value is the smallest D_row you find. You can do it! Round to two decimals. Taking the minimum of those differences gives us 0.10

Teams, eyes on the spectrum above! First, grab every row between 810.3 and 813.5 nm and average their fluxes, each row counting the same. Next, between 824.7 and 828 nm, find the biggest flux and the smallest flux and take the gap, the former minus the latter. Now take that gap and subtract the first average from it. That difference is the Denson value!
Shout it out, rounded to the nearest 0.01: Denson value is -6.67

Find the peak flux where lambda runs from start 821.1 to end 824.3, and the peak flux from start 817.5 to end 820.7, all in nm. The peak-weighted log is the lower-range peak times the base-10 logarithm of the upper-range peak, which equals 7.08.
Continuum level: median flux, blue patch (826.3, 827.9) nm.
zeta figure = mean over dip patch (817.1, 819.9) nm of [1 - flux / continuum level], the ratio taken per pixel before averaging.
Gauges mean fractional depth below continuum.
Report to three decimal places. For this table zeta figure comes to 0.043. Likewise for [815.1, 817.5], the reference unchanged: 0.046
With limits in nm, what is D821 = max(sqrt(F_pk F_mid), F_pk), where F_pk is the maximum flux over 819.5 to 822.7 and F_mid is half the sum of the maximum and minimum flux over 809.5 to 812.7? 7.76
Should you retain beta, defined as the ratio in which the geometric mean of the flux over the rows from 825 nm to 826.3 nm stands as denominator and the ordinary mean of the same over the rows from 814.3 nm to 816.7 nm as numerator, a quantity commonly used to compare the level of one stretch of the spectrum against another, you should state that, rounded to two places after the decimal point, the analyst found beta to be 1.01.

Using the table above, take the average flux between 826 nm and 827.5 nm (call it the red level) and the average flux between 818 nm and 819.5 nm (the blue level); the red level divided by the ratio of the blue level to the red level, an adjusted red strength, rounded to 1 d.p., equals 7.8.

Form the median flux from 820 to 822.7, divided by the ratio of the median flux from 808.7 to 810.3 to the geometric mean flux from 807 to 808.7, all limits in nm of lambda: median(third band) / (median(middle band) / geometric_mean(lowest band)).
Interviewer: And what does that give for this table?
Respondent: 7.83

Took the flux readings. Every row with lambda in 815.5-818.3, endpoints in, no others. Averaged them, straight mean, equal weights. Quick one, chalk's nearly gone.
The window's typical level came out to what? 7.30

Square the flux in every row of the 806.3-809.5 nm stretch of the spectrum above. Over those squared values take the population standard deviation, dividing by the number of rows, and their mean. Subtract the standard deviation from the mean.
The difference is 54.6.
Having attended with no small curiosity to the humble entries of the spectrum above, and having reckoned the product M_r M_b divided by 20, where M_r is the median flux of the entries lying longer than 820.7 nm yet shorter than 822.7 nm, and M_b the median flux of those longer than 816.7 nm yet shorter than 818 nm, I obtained 2.75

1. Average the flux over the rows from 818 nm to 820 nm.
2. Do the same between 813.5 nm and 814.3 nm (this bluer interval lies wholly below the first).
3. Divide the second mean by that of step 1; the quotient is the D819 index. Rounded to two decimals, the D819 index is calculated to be 0.98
